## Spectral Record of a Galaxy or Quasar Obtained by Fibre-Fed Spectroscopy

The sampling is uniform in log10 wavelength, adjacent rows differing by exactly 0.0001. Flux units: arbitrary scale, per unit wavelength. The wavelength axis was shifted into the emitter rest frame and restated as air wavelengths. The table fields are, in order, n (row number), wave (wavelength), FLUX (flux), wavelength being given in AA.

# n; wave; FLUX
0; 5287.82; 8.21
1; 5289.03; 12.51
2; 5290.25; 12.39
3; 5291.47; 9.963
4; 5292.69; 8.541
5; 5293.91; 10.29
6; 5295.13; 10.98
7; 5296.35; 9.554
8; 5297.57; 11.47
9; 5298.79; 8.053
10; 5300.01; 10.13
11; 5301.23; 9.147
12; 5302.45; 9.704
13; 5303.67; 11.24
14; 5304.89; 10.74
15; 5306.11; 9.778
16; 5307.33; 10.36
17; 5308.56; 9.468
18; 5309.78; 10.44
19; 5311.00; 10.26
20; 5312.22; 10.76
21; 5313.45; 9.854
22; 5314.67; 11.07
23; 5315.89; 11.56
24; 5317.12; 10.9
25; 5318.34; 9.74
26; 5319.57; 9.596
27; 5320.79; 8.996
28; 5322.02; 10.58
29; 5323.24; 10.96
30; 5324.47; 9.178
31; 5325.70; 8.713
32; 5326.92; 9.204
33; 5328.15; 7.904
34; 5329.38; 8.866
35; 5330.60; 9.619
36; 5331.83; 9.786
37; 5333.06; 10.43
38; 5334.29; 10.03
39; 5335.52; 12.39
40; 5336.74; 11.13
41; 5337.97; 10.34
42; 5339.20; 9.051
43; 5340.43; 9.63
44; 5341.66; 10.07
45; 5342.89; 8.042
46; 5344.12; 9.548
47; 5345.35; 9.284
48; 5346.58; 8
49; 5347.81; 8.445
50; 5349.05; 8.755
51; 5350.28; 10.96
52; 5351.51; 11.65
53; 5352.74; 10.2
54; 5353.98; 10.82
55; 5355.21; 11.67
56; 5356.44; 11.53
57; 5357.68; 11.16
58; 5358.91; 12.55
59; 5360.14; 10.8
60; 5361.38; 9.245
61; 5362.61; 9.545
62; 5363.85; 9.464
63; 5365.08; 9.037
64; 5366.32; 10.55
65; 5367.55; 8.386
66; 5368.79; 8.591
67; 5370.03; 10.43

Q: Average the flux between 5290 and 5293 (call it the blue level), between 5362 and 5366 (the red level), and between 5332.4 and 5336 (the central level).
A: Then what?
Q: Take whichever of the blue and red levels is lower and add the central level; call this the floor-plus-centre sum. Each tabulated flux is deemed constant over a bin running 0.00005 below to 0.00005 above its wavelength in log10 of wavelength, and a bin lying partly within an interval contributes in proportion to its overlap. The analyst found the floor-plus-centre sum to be 20.3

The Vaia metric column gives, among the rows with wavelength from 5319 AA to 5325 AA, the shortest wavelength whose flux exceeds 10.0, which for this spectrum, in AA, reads 5322.02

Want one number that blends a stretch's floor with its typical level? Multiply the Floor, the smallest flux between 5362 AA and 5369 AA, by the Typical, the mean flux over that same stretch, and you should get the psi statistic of 78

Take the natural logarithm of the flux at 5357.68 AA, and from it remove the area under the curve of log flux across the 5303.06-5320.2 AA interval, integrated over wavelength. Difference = -37.7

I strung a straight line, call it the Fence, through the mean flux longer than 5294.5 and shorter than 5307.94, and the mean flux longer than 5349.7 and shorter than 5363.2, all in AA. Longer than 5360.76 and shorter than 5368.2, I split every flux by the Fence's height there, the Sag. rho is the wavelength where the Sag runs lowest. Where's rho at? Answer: 5367.55 AA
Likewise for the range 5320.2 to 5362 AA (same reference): 5346.58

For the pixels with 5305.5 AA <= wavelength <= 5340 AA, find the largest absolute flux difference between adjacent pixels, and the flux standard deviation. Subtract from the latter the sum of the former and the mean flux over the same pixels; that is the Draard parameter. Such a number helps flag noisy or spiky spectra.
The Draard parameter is -11.4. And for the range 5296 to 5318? -12.8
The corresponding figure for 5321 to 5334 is -10.4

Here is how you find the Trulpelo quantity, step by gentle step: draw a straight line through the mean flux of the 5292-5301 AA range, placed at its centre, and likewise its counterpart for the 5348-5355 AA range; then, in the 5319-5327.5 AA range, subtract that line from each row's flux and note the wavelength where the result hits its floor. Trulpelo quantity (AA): 5325.70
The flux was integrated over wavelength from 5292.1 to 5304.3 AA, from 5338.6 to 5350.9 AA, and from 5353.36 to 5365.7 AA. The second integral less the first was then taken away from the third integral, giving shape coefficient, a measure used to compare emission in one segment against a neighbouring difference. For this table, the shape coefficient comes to 139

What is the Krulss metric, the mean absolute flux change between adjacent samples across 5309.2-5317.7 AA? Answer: 0.7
